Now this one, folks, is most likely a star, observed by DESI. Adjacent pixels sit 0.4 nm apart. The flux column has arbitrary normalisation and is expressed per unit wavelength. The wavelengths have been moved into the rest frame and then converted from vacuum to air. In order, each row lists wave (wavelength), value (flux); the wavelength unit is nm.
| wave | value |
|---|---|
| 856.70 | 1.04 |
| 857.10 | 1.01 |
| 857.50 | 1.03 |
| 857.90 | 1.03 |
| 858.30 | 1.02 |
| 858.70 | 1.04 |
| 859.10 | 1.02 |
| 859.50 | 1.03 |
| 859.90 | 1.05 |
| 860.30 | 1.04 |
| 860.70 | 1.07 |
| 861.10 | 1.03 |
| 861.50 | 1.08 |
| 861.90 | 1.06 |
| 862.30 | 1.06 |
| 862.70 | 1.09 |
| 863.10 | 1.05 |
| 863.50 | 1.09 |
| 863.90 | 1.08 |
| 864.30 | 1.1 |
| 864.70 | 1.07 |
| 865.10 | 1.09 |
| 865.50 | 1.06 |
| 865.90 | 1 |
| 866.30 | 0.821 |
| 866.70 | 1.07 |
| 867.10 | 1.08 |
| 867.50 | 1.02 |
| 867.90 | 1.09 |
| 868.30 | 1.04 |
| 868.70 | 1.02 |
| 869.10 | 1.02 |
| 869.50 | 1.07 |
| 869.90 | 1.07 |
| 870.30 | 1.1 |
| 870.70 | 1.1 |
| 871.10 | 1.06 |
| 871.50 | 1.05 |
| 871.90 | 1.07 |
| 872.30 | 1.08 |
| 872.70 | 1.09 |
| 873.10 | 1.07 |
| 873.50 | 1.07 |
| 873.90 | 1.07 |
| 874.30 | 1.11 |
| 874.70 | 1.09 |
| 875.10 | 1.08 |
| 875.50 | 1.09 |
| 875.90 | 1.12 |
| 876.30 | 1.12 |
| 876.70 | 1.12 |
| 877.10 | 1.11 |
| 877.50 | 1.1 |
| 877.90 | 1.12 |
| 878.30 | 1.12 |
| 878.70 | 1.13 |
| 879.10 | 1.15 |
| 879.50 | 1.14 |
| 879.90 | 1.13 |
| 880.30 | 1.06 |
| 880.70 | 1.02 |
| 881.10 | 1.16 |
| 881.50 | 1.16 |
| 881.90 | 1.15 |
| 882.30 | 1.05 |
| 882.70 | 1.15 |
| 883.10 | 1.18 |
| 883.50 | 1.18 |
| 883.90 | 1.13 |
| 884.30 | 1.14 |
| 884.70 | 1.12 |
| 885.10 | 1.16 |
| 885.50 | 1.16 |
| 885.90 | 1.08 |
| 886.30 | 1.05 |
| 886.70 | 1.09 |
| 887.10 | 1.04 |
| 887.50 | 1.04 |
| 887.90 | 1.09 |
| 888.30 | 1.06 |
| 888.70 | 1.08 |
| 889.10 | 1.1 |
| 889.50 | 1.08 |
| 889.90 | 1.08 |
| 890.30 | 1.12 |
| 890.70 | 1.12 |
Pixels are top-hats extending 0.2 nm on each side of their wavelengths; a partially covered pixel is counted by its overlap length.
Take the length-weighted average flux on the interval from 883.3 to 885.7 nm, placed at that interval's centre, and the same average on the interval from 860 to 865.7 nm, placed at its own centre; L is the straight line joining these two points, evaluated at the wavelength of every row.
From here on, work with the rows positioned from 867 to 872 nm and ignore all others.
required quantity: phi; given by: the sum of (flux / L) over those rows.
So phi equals 13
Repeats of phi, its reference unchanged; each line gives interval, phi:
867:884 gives 42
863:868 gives 13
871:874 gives 8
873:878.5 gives 14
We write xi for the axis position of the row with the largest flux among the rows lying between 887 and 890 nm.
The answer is 889.10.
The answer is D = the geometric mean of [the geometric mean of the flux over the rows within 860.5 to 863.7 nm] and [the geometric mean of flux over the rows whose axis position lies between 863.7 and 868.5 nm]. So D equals 1.053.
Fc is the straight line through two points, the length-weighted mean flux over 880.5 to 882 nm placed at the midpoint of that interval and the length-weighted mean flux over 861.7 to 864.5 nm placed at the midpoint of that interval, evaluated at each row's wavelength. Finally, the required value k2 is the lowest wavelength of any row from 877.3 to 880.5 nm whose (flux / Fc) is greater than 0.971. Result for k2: 877.50 nm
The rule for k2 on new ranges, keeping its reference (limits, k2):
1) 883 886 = 883.10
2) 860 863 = 860.30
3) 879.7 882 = 879.90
